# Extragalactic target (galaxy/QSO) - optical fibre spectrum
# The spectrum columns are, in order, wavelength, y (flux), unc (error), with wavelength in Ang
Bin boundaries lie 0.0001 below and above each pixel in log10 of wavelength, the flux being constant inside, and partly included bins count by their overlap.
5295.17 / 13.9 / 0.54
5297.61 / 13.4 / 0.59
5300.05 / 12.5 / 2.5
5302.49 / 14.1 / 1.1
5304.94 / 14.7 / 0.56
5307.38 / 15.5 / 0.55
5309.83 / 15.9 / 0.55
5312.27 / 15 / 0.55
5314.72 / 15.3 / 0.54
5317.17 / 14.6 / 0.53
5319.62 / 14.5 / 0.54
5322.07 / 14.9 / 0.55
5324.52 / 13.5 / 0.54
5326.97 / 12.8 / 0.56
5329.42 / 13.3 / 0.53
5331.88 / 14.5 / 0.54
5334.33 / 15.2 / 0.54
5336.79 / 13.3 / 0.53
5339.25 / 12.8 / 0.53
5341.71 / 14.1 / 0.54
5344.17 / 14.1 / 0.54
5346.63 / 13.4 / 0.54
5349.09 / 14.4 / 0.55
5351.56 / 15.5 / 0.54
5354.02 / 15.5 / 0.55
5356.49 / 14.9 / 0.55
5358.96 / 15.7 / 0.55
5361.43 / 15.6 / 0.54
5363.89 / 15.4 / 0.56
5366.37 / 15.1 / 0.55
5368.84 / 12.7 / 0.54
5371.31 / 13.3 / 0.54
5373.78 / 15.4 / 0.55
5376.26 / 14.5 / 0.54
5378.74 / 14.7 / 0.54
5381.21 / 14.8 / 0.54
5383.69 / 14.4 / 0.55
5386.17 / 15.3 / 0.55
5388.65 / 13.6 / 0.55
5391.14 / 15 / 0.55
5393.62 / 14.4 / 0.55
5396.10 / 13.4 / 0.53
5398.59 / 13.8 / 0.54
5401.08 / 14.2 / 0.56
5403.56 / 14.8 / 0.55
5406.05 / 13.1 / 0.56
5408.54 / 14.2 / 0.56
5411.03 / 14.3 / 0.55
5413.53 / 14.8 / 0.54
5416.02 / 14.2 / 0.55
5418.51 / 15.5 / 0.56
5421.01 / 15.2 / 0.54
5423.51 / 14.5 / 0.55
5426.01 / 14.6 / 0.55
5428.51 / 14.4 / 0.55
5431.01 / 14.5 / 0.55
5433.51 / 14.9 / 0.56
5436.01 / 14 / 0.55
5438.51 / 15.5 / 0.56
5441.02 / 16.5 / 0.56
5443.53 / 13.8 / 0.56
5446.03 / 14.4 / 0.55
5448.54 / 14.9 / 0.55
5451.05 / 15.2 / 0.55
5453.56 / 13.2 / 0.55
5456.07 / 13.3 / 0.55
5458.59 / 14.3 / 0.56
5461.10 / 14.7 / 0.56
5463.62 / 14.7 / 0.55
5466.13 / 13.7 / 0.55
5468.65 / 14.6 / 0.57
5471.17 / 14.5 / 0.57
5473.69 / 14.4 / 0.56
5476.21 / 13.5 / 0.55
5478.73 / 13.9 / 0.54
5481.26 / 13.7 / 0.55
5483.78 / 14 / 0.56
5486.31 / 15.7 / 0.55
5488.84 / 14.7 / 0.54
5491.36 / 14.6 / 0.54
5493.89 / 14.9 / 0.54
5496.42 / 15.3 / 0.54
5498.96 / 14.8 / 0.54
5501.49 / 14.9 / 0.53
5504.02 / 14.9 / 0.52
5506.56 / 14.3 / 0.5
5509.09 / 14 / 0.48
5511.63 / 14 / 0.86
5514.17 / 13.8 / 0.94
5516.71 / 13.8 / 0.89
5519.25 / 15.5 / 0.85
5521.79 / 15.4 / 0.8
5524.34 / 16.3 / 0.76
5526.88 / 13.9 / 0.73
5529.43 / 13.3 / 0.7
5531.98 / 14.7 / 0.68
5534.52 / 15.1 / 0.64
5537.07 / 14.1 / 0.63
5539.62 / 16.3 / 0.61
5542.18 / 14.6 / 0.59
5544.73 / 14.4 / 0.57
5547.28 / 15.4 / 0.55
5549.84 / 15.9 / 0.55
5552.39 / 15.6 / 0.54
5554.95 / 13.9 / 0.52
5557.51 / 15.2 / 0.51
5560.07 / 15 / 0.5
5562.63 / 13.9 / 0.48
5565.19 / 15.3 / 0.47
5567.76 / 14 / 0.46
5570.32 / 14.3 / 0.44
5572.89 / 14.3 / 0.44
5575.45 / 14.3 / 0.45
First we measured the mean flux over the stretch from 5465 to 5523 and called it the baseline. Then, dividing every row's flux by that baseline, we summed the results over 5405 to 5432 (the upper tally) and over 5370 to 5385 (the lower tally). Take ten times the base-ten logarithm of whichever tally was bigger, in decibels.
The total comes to 10.4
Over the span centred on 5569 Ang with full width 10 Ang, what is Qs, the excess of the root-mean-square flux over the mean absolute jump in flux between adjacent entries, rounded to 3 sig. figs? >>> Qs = 14.0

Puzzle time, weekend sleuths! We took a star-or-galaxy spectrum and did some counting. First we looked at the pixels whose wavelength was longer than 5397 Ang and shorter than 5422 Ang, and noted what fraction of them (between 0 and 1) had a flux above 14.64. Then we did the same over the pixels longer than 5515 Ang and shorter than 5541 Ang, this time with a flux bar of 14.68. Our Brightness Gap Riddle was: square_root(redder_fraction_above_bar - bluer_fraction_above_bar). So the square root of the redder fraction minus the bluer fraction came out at 0.45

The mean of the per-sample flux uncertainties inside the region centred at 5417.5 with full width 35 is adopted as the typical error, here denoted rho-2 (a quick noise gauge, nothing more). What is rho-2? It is 0.552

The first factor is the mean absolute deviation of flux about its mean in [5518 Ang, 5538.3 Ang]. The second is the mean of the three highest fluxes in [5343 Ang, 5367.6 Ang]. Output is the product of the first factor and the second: 12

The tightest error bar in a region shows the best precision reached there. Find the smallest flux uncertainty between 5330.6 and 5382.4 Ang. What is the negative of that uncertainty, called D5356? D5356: -0.530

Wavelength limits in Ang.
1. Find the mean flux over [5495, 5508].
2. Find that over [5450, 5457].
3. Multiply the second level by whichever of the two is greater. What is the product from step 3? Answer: 206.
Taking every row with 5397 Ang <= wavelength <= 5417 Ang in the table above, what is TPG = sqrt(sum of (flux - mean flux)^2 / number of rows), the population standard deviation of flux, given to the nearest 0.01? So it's 0.51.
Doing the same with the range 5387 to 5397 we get 0.64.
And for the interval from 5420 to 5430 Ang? 0.31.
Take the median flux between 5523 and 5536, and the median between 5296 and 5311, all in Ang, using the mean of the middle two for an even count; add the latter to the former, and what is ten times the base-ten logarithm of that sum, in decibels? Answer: 14.6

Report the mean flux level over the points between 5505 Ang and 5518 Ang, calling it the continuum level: 14.0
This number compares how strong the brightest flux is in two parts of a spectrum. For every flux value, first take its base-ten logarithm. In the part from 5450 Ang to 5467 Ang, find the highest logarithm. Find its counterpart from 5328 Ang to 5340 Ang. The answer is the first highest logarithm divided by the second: 1.000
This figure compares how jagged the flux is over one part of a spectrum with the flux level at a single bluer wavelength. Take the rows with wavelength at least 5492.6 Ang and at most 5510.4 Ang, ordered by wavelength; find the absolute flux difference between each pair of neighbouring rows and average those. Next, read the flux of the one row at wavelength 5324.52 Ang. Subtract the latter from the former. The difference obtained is -13.2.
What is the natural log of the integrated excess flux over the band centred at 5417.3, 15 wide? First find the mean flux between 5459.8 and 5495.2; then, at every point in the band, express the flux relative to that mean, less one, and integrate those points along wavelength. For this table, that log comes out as -1.0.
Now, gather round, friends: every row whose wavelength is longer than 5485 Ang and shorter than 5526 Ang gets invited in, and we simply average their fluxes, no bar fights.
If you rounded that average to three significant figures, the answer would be 14.8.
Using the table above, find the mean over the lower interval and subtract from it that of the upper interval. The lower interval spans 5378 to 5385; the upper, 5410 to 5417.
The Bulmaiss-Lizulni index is 0.2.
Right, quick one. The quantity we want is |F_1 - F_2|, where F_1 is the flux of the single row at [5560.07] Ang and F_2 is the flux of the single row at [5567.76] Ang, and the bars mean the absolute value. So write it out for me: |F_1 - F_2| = 1.00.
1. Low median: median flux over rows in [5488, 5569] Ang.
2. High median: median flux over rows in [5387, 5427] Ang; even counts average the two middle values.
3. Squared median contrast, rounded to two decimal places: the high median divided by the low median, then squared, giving 0.95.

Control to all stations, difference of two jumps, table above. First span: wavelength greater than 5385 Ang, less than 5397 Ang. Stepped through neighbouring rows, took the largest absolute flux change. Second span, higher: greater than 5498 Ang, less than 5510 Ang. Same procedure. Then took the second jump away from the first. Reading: 1.1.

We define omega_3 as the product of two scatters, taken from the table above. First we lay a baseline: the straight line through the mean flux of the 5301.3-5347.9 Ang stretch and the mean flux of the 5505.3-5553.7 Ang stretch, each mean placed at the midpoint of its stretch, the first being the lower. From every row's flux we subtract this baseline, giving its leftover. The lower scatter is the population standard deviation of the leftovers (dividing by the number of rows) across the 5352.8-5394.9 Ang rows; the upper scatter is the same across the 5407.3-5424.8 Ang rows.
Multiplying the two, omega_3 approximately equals 0.392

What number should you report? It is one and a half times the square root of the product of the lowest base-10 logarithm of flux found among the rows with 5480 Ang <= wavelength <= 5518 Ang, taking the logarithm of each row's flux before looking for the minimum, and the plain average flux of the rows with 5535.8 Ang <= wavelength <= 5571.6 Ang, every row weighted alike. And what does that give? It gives 6.16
